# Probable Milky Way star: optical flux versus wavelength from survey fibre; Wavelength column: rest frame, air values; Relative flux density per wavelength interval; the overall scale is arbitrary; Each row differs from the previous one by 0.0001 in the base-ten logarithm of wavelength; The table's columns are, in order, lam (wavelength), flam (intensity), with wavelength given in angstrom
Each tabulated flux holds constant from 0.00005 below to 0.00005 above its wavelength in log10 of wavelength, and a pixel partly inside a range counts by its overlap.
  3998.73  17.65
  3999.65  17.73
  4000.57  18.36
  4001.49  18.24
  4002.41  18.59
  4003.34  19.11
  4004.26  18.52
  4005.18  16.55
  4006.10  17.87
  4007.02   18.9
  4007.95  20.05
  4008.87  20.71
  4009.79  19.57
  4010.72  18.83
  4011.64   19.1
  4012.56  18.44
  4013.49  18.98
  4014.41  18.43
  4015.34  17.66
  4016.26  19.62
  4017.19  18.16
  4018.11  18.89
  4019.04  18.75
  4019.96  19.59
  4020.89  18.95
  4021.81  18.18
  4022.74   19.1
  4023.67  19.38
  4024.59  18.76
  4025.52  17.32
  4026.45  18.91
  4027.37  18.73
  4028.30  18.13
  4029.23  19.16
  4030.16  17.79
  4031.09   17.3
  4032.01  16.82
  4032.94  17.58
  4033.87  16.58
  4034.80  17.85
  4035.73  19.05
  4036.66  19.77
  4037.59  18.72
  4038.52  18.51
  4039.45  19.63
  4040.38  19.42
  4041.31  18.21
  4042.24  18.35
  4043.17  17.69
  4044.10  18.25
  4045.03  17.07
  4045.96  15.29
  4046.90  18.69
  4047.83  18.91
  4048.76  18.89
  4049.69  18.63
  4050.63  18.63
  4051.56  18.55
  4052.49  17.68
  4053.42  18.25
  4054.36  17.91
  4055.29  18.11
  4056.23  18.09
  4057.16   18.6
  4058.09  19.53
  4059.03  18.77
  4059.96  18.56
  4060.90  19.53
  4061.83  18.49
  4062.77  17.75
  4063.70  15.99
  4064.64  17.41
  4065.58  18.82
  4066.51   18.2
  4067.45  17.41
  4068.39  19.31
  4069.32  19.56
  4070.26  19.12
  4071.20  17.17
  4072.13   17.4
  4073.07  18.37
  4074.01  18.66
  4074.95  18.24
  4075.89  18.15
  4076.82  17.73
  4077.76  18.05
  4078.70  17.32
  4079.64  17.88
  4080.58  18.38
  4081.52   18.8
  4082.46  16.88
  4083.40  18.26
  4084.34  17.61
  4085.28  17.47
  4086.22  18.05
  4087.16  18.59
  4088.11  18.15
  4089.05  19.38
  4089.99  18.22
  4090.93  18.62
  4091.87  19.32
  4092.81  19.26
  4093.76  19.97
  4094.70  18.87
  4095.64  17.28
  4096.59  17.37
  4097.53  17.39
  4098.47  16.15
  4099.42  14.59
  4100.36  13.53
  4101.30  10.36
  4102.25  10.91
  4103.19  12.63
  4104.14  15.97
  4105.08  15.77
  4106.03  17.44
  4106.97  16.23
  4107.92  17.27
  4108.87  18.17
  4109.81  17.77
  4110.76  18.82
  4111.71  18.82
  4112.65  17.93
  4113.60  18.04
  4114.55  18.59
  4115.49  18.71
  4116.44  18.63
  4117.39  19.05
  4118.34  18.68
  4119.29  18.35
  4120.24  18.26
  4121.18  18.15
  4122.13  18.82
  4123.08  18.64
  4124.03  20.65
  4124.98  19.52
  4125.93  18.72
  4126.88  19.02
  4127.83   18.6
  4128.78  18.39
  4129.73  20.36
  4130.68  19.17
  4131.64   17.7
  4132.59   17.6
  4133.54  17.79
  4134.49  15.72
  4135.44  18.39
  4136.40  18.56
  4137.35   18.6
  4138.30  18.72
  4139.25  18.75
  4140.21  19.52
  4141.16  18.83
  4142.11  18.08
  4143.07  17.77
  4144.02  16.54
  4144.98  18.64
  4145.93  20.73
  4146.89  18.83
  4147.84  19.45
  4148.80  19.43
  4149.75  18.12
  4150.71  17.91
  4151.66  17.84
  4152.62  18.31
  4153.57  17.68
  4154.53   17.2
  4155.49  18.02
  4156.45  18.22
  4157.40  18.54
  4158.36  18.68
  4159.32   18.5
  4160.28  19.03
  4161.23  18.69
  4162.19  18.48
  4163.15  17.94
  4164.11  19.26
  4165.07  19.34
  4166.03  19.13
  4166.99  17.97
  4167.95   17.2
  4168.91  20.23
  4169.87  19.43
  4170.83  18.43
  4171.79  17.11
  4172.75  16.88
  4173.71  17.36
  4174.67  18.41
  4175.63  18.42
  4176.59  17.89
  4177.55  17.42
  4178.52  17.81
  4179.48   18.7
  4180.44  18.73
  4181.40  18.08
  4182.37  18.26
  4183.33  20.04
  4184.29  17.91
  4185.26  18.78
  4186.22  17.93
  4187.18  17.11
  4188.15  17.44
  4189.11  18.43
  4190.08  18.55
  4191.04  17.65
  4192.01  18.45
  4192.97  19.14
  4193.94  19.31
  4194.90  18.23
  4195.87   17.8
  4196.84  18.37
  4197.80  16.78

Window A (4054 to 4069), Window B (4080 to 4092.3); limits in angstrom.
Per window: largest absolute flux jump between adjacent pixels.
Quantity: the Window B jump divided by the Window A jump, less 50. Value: -49.0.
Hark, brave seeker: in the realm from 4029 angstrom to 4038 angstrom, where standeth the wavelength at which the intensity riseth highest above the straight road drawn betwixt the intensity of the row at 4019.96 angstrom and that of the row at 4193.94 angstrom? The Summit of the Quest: 4036.66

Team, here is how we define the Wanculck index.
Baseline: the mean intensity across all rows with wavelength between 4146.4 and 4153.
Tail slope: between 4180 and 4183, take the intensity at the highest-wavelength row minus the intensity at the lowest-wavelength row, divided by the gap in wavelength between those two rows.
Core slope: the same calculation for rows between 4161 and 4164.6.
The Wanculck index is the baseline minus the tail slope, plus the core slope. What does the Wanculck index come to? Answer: 19.0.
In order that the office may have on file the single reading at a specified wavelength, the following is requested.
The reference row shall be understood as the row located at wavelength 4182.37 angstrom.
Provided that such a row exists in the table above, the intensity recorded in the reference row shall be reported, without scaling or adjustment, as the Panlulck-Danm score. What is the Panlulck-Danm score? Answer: 18.26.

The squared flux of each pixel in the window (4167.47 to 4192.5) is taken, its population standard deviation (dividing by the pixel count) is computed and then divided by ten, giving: 3.1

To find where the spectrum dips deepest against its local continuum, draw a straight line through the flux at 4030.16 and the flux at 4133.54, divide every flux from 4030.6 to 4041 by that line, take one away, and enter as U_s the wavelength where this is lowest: 4033.87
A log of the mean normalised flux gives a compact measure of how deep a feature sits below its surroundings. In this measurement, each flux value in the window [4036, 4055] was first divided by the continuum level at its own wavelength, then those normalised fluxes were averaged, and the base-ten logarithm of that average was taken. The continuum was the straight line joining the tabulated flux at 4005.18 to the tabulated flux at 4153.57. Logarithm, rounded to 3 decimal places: 0.037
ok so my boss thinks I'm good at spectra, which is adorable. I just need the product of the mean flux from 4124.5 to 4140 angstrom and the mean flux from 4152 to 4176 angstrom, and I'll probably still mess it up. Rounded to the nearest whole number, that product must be 339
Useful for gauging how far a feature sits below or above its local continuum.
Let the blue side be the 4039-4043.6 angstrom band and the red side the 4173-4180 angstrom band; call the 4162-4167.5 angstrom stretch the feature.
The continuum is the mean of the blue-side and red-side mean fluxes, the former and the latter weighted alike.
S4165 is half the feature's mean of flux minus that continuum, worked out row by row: 0.18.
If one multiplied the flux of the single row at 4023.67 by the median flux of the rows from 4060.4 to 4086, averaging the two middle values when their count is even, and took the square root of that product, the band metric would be 18.8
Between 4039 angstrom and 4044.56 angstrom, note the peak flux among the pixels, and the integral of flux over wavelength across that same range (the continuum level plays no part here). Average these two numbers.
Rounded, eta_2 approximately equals 62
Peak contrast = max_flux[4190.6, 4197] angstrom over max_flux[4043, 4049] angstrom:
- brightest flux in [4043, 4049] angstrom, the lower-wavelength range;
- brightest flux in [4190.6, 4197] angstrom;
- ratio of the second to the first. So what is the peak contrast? 1.02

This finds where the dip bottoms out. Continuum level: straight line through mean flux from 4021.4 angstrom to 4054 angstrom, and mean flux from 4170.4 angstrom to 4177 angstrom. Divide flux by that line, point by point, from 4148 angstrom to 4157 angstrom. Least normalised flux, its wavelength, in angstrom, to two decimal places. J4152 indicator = 4154.53 angstrom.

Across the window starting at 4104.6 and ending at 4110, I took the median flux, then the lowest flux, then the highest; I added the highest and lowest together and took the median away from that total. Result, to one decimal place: 16.6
